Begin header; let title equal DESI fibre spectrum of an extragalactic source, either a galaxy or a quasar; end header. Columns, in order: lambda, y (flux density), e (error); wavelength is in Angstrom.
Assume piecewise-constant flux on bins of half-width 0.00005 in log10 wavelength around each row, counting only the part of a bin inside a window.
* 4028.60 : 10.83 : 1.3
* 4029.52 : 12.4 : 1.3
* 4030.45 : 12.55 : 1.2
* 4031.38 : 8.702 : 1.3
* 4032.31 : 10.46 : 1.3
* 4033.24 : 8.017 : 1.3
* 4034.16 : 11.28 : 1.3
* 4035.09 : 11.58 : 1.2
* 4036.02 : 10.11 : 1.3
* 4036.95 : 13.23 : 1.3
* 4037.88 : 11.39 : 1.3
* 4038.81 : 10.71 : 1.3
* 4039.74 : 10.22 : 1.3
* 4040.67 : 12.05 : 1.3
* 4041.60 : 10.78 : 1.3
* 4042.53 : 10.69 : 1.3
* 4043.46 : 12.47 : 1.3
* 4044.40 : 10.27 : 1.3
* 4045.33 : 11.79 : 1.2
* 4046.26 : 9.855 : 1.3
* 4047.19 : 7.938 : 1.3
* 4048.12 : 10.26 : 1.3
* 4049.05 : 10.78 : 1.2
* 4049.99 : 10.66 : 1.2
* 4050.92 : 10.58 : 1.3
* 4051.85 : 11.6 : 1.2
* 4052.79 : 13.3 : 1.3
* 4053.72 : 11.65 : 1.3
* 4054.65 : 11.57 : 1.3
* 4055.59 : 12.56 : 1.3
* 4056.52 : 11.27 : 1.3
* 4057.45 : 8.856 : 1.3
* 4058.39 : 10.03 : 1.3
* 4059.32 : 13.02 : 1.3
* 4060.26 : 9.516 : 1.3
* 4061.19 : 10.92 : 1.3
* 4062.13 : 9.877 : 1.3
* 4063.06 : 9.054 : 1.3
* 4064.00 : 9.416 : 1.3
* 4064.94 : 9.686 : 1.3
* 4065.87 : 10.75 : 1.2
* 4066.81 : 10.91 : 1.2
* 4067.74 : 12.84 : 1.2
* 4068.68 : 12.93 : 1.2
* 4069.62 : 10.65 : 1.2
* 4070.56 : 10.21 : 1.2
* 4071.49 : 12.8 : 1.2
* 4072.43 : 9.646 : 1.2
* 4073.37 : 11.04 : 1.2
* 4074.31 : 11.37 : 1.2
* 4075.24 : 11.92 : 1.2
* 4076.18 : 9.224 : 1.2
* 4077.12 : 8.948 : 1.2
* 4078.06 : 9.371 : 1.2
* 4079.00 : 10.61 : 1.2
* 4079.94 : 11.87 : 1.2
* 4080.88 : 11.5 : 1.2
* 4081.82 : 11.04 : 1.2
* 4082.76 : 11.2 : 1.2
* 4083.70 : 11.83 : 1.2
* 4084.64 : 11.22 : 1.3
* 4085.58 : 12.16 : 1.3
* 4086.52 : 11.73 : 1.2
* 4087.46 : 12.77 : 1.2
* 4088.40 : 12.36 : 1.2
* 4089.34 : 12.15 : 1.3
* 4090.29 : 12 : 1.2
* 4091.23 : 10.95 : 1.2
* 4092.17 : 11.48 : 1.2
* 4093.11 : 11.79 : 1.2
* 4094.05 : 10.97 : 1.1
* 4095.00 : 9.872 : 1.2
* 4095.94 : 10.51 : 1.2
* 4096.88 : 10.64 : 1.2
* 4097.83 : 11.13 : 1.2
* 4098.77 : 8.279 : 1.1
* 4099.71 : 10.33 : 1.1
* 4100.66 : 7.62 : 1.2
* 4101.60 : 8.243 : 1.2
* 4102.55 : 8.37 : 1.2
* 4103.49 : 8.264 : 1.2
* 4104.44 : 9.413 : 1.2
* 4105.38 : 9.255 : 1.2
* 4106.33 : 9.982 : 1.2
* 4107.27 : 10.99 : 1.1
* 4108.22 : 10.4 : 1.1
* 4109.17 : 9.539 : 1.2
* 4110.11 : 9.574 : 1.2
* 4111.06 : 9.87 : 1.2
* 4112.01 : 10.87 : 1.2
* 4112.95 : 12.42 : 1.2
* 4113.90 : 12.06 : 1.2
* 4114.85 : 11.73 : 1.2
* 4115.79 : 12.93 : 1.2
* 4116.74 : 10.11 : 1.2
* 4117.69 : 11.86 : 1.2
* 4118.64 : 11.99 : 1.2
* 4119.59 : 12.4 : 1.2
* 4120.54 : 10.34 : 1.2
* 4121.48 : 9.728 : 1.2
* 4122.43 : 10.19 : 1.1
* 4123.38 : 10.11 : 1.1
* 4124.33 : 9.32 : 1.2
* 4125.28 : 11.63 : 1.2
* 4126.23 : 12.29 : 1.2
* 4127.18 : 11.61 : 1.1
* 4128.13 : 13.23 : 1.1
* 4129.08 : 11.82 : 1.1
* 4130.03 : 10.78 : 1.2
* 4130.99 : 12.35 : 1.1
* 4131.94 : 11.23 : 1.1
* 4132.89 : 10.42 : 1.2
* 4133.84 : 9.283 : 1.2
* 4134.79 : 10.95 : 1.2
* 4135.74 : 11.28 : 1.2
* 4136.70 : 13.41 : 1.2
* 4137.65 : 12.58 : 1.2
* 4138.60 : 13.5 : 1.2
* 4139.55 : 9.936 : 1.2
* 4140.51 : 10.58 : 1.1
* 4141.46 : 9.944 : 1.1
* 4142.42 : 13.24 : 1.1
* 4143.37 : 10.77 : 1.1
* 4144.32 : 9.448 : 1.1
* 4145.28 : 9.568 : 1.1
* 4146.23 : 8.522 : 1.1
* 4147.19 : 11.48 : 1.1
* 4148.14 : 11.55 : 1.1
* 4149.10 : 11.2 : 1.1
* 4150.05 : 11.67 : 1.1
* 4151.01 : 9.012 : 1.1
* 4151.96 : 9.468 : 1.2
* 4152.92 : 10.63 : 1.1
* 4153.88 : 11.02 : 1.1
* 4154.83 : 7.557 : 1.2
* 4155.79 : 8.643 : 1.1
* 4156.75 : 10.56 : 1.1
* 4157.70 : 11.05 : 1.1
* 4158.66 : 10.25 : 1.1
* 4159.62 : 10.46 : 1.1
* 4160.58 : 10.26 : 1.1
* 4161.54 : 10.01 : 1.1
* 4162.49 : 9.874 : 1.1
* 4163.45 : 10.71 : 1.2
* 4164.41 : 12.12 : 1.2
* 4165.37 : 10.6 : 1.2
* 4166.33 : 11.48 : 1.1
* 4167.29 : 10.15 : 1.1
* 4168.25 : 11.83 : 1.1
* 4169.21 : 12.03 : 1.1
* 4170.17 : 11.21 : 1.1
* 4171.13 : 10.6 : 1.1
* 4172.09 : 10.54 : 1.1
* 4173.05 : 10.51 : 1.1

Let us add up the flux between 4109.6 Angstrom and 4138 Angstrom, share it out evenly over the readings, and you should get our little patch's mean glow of 11.3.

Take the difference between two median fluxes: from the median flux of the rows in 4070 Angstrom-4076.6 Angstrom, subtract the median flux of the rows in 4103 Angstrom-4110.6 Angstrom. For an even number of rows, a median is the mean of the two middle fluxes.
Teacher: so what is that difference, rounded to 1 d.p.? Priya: 1.5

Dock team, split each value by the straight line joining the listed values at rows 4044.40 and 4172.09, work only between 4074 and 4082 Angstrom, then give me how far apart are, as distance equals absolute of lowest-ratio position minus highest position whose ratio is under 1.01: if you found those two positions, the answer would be 0.9 Angstrom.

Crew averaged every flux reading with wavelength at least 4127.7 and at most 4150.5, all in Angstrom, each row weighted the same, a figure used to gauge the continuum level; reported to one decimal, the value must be 11.2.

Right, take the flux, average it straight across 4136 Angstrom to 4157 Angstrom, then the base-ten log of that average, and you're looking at 1.03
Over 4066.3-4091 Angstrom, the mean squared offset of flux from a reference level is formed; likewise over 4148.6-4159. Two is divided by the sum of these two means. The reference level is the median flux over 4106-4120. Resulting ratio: 0.55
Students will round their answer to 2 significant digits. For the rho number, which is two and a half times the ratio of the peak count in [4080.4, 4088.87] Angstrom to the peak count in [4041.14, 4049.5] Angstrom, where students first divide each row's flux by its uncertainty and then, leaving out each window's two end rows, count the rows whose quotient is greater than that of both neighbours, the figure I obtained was 2.5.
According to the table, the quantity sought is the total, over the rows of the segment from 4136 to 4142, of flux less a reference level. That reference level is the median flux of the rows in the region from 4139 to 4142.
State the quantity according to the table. 10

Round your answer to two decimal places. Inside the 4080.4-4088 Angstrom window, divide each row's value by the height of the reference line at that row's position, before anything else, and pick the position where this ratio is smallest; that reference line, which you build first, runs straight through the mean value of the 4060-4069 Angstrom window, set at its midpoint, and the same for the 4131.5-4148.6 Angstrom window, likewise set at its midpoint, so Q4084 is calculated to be 4081.82 Angstrom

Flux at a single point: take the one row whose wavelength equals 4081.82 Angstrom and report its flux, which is 11.04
